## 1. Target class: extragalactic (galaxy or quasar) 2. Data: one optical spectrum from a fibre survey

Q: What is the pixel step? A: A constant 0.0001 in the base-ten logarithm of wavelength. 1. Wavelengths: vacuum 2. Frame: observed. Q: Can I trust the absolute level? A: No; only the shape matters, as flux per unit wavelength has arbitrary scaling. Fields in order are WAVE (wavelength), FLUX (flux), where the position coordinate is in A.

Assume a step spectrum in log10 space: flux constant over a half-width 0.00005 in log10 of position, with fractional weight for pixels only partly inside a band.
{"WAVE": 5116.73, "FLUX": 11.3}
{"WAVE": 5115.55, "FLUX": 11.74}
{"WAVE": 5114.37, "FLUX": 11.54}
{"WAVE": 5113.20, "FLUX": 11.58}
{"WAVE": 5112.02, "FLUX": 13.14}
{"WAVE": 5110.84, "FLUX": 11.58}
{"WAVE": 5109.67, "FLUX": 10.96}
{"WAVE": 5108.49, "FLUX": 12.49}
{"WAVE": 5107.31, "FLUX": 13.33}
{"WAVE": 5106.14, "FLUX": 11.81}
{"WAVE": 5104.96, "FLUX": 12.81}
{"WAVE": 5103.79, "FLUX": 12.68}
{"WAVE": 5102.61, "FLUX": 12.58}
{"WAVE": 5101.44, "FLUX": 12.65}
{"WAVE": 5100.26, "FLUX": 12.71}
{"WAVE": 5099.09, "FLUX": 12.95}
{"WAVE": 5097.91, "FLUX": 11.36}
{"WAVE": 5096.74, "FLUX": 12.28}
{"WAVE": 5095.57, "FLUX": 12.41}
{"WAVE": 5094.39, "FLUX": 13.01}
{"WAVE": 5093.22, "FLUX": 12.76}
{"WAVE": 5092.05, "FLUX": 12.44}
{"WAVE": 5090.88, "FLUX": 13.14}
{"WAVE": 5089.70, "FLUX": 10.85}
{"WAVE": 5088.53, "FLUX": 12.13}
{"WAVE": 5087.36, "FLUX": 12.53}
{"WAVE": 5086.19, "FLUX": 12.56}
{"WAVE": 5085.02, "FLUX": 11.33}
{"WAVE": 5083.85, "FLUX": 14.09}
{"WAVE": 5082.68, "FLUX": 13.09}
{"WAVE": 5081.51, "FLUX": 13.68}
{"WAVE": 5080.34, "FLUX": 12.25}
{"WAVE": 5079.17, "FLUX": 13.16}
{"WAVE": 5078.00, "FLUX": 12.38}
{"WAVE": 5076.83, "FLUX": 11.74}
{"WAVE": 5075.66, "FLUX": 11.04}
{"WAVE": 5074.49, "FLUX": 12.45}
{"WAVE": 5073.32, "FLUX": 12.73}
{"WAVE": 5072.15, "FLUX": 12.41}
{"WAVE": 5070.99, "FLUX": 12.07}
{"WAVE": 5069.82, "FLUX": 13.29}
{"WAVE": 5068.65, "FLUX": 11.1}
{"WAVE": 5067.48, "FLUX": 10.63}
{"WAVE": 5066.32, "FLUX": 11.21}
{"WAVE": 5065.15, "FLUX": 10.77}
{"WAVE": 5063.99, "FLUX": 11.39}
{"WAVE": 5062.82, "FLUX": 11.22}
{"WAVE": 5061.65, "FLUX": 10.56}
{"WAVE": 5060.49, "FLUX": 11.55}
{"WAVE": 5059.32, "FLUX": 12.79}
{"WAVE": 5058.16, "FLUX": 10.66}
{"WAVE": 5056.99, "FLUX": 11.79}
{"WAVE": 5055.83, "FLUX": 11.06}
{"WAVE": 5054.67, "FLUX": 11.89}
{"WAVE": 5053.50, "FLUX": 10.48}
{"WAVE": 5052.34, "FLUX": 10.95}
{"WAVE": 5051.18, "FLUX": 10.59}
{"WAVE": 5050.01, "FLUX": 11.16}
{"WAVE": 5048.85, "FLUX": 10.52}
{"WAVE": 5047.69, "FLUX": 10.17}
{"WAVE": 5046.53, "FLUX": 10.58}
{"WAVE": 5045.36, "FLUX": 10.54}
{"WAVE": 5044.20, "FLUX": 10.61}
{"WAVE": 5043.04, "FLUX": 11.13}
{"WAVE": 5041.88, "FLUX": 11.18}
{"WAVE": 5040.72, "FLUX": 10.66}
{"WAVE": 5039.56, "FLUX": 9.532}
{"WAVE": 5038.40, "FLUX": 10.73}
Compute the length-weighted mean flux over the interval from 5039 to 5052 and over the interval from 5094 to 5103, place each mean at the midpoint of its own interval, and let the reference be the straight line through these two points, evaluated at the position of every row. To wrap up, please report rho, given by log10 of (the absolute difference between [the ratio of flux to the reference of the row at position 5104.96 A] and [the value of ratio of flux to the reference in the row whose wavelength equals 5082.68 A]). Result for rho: -1.05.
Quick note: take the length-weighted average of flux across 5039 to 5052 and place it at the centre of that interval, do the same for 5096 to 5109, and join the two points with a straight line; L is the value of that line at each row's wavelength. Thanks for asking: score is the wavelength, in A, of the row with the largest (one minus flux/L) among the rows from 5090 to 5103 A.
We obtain 5097.91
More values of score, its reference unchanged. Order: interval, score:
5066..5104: 5089.70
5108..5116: 5109.67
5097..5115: 5109.67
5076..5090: 5089.70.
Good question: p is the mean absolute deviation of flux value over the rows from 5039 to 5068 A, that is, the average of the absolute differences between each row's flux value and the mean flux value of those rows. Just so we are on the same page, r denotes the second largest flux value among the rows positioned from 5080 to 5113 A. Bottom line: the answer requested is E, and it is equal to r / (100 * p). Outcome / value 0.29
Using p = 0.48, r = 13.68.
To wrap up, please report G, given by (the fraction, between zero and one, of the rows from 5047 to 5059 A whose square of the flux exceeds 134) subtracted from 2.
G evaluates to 1.80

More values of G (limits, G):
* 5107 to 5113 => 1.20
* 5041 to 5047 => 2.00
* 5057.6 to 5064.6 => 1.83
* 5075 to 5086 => 1.22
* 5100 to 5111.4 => 1.10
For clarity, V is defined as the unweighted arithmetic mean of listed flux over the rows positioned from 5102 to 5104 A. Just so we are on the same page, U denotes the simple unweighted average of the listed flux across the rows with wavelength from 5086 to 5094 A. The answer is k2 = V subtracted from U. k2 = -0.3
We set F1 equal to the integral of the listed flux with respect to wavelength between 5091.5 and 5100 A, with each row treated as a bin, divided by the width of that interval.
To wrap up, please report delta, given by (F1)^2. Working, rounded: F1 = 12.5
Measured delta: 156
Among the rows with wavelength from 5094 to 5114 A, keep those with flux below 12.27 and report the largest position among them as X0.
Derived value 5113.20 A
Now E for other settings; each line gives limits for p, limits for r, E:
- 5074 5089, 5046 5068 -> 0.19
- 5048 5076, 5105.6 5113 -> 0.19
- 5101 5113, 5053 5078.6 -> 0.22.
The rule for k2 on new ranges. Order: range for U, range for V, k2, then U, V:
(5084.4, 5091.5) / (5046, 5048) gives 1.7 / 12.1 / 10.4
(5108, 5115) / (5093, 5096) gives -0.8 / 11.9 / 12.7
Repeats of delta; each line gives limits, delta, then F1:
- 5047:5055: 116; 10.8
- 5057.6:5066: 127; 11.3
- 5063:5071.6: 132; 11.5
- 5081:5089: 163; 12.8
